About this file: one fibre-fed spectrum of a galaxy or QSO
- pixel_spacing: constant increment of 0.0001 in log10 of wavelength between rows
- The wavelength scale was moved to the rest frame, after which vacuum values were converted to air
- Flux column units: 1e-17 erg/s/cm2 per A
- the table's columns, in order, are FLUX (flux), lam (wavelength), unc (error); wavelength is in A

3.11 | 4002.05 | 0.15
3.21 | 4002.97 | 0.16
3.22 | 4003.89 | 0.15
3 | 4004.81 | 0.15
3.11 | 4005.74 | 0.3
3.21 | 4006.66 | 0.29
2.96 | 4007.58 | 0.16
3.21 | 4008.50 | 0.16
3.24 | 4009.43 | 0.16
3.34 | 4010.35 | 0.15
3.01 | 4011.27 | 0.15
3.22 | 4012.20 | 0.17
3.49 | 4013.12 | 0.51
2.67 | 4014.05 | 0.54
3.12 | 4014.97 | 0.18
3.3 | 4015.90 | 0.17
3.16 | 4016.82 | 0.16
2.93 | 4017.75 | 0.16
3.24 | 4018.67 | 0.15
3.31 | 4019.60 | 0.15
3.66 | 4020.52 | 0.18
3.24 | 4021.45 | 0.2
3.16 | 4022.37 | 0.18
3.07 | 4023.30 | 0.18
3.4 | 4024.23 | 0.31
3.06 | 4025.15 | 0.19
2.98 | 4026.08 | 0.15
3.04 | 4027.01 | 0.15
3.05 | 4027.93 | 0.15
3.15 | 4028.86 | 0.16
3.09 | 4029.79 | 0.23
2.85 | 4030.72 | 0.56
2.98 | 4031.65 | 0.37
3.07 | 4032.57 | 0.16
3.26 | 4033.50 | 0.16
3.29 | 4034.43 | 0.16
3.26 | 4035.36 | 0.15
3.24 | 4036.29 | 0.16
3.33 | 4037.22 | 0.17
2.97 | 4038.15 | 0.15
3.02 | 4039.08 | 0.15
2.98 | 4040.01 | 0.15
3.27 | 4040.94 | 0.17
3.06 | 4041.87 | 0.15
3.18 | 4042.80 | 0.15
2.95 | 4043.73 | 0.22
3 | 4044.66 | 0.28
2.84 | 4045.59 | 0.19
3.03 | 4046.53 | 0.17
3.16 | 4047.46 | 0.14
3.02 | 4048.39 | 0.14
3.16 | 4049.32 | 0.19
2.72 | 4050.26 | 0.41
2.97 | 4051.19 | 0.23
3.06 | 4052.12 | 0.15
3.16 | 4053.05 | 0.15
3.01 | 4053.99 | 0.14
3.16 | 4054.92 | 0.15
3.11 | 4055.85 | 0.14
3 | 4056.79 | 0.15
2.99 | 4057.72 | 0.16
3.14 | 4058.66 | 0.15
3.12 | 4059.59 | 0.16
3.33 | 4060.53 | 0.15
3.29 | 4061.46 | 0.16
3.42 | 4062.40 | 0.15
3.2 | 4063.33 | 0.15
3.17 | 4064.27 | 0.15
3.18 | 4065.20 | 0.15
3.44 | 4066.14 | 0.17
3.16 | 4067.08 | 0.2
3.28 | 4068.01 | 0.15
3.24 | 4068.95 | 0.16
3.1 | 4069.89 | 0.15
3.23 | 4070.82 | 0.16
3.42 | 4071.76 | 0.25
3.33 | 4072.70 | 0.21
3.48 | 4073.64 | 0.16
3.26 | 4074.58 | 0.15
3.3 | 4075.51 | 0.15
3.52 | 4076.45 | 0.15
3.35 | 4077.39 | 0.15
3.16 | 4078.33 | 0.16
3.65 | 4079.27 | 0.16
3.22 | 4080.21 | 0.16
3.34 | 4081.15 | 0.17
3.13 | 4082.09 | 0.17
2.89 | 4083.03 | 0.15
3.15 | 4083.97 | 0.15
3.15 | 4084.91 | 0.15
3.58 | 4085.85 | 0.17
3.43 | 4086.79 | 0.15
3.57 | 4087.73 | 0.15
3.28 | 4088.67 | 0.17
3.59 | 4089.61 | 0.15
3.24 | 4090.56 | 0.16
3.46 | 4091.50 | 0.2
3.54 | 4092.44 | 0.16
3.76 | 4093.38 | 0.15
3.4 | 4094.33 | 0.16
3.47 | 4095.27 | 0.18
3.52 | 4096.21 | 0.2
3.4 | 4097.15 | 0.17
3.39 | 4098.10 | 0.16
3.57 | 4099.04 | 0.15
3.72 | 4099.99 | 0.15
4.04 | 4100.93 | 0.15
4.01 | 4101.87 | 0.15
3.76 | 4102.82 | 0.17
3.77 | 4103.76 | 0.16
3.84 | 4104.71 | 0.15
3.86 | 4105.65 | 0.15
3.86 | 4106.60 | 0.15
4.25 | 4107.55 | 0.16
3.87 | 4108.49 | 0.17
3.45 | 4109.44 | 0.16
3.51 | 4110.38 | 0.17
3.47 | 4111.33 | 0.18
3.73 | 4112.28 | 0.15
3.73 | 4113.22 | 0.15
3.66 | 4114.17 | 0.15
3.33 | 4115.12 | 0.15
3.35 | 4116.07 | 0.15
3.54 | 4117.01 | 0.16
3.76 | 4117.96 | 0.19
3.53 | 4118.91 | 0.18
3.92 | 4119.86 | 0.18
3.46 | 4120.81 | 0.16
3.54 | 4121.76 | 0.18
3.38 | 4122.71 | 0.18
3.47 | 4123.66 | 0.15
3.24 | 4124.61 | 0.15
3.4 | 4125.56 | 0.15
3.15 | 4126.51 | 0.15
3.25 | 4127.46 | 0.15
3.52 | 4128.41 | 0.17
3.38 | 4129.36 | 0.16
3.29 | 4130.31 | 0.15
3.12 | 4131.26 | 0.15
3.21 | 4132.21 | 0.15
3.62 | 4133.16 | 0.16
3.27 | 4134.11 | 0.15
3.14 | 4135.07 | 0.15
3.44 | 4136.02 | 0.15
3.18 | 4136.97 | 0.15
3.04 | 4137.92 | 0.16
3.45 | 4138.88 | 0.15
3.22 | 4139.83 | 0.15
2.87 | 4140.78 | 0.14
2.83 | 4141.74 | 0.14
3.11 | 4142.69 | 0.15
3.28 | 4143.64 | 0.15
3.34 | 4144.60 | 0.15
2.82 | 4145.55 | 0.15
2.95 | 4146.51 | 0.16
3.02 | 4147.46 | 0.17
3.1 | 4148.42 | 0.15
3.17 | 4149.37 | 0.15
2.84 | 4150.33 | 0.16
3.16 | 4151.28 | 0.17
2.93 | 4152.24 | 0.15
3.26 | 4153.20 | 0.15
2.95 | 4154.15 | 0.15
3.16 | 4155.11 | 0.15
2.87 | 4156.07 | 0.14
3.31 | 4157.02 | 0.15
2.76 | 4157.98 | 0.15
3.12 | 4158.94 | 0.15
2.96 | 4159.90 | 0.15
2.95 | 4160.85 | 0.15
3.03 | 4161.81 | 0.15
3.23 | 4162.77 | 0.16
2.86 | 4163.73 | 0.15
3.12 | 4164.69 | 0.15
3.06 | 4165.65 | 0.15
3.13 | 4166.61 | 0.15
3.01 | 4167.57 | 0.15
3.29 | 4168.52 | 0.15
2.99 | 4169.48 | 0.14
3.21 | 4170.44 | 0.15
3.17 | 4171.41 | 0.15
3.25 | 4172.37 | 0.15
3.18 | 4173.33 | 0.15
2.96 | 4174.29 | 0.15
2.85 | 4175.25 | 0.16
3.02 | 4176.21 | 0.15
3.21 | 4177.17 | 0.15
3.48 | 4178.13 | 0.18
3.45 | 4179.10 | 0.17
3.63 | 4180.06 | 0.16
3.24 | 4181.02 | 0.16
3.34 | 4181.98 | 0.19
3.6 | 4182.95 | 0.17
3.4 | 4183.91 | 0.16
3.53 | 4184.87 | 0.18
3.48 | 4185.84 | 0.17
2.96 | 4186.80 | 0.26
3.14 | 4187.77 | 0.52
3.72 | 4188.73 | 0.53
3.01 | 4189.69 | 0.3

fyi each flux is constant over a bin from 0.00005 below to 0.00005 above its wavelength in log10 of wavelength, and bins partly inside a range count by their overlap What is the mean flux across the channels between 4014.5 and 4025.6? 3.22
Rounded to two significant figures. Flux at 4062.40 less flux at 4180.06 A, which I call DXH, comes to -0.21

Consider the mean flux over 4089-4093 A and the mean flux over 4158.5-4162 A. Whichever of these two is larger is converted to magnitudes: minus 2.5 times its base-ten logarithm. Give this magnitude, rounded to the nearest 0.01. -1.35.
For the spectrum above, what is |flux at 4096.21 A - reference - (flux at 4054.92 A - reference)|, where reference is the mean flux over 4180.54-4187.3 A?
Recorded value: 0.4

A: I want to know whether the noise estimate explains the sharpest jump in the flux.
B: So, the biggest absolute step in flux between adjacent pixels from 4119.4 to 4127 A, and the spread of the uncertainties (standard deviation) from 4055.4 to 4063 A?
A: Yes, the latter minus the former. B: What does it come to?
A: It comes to -0.45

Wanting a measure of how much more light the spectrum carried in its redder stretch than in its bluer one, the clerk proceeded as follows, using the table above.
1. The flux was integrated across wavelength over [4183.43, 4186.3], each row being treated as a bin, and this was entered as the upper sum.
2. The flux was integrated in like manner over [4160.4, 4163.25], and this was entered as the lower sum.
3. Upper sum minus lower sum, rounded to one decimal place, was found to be 1.2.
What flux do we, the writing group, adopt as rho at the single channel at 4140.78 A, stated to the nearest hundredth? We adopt 2.87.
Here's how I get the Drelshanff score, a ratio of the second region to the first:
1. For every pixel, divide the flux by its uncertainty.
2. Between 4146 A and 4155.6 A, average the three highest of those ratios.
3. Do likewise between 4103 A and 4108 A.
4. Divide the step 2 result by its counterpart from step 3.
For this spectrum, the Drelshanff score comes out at 0.82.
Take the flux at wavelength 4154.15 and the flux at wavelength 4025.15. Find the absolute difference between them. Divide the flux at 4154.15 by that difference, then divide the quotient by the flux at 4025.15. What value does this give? 9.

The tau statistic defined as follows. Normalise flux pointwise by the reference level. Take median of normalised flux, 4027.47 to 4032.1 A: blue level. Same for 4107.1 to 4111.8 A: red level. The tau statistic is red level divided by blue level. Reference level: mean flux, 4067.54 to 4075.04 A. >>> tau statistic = 1.15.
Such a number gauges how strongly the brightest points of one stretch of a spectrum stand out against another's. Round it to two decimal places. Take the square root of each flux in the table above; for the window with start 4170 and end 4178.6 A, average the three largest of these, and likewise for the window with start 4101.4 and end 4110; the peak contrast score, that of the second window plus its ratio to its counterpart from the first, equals 3.12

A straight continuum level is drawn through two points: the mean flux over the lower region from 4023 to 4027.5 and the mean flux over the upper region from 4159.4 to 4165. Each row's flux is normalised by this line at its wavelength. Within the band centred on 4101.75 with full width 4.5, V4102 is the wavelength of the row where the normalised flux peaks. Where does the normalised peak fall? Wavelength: 4100.93 A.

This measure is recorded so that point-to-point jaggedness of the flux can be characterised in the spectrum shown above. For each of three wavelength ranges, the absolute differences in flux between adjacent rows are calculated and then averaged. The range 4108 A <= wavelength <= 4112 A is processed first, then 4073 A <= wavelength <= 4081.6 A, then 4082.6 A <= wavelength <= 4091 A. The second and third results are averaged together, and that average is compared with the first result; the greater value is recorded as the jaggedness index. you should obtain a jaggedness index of 0.24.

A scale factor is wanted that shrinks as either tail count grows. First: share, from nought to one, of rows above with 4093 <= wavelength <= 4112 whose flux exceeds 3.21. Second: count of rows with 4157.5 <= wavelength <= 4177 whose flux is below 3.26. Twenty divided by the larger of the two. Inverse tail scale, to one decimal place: 1.1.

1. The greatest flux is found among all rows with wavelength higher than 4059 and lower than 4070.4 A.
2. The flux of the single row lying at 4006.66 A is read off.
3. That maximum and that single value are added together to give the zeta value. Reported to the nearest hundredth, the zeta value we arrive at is 6.65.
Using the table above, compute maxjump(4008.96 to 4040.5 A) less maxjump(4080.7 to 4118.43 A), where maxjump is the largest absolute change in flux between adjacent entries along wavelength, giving 0.39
